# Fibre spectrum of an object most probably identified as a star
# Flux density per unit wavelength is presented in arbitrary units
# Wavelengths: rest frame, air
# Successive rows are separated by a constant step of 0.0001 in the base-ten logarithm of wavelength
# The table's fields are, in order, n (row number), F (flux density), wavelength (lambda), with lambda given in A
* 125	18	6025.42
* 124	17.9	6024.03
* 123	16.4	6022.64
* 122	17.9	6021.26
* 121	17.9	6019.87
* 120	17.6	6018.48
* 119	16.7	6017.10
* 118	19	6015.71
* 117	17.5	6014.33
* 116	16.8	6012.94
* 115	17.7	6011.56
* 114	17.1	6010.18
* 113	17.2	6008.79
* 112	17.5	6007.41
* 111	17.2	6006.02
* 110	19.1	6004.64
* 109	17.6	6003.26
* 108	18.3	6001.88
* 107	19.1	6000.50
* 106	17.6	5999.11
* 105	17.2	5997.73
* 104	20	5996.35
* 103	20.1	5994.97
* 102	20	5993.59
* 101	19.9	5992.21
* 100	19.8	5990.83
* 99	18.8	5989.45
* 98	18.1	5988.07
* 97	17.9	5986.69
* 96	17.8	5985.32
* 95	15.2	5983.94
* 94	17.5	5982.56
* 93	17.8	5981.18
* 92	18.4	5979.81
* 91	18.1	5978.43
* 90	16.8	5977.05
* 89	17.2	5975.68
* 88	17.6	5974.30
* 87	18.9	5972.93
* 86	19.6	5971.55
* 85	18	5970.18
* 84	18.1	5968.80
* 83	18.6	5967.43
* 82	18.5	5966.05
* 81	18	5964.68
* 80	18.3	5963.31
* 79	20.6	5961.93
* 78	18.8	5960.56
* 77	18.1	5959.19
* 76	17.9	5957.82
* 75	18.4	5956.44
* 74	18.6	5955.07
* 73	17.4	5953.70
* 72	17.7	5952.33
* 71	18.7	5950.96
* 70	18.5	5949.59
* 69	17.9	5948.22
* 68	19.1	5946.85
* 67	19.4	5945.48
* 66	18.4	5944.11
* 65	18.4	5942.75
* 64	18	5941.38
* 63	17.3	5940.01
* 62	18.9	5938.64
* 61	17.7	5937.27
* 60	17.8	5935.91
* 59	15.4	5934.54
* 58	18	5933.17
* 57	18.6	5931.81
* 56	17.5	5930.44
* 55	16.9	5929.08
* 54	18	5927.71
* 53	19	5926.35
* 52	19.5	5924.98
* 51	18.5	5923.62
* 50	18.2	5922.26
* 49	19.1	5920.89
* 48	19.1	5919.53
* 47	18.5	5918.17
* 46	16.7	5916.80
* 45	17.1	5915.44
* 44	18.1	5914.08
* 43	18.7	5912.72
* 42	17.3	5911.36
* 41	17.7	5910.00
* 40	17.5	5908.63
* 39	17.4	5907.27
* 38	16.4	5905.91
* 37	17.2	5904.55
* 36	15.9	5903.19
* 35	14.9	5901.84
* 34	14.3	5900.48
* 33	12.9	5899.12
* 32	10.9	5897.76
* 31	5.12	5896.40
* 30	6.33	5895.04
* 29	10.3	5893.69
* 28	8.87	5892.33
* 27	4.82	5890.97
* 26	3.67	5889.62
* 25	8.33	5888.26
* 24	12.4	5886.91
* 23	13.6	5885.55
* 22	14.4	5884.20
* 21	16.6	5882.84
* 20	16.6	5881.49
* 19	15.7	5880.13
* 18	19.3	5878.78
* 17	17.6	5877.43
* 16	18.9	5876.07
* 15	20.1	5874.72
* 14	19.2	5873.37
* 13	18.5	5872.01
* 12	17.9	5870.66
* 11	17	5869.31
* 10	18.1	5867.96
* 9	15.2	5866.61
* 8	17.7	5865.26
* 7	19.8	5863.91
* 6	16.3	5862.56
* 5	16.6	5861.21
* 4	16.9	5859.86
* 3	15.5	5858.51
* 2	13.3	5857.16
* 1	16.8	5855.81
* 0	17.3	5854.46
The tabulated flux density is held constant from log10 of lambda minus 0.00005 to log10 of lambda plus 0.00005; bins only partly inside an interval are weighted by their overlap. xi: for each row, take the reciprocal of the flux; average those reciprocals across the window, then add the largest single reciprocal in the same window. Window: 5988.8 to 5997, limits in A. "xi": 0.104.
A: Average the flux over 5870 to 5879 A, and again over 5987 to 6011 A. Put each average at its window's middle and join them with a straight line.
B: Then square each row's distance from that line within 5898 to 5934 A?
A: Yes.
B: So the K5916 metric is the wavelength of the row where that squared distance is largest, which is 5899.12 A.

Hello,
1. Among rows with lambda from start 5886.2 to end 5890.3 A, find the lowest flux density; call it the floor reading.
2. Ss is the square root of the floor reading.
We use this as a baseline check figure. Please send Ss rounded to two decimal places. 1.92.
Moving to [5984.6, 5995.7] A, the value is 4.22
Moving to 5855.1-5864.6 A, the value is 3.65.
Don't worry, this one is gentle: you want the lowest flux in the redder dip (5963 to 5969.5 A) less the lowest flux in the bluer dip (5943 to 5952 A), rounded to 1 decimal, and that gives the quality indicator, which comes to 0.1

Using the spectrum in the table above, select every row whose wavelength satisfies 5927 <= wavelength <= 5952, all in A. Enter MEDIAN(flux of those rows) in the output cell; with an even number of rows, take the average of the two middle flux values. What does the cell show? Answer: 18.0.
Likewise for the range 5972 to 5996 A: 18.1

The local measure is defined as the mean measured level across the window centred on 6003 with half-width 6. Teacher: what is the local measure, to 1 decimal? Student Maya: 17.9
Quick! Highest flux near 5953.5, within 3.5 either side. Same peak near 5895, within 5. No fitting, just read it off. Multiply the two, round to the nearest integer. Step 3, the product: 241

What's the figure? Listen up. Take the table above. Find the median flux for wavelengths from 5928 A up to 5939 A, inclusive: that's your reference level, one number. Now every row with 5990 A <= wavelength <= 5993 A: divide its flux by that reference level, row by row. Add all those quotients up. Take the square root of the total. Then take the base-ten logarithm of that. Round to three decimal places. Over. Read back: 0.175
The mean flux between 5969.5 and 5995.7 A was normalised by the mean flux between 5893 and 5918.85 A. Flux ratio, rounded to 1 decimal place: 1.2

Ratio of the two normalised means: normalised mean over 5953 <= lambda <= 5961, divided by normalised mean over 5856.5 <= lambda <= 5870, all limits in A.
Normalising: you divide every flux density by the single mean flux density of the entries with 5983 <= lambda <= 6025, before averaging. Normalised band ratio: 1.1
